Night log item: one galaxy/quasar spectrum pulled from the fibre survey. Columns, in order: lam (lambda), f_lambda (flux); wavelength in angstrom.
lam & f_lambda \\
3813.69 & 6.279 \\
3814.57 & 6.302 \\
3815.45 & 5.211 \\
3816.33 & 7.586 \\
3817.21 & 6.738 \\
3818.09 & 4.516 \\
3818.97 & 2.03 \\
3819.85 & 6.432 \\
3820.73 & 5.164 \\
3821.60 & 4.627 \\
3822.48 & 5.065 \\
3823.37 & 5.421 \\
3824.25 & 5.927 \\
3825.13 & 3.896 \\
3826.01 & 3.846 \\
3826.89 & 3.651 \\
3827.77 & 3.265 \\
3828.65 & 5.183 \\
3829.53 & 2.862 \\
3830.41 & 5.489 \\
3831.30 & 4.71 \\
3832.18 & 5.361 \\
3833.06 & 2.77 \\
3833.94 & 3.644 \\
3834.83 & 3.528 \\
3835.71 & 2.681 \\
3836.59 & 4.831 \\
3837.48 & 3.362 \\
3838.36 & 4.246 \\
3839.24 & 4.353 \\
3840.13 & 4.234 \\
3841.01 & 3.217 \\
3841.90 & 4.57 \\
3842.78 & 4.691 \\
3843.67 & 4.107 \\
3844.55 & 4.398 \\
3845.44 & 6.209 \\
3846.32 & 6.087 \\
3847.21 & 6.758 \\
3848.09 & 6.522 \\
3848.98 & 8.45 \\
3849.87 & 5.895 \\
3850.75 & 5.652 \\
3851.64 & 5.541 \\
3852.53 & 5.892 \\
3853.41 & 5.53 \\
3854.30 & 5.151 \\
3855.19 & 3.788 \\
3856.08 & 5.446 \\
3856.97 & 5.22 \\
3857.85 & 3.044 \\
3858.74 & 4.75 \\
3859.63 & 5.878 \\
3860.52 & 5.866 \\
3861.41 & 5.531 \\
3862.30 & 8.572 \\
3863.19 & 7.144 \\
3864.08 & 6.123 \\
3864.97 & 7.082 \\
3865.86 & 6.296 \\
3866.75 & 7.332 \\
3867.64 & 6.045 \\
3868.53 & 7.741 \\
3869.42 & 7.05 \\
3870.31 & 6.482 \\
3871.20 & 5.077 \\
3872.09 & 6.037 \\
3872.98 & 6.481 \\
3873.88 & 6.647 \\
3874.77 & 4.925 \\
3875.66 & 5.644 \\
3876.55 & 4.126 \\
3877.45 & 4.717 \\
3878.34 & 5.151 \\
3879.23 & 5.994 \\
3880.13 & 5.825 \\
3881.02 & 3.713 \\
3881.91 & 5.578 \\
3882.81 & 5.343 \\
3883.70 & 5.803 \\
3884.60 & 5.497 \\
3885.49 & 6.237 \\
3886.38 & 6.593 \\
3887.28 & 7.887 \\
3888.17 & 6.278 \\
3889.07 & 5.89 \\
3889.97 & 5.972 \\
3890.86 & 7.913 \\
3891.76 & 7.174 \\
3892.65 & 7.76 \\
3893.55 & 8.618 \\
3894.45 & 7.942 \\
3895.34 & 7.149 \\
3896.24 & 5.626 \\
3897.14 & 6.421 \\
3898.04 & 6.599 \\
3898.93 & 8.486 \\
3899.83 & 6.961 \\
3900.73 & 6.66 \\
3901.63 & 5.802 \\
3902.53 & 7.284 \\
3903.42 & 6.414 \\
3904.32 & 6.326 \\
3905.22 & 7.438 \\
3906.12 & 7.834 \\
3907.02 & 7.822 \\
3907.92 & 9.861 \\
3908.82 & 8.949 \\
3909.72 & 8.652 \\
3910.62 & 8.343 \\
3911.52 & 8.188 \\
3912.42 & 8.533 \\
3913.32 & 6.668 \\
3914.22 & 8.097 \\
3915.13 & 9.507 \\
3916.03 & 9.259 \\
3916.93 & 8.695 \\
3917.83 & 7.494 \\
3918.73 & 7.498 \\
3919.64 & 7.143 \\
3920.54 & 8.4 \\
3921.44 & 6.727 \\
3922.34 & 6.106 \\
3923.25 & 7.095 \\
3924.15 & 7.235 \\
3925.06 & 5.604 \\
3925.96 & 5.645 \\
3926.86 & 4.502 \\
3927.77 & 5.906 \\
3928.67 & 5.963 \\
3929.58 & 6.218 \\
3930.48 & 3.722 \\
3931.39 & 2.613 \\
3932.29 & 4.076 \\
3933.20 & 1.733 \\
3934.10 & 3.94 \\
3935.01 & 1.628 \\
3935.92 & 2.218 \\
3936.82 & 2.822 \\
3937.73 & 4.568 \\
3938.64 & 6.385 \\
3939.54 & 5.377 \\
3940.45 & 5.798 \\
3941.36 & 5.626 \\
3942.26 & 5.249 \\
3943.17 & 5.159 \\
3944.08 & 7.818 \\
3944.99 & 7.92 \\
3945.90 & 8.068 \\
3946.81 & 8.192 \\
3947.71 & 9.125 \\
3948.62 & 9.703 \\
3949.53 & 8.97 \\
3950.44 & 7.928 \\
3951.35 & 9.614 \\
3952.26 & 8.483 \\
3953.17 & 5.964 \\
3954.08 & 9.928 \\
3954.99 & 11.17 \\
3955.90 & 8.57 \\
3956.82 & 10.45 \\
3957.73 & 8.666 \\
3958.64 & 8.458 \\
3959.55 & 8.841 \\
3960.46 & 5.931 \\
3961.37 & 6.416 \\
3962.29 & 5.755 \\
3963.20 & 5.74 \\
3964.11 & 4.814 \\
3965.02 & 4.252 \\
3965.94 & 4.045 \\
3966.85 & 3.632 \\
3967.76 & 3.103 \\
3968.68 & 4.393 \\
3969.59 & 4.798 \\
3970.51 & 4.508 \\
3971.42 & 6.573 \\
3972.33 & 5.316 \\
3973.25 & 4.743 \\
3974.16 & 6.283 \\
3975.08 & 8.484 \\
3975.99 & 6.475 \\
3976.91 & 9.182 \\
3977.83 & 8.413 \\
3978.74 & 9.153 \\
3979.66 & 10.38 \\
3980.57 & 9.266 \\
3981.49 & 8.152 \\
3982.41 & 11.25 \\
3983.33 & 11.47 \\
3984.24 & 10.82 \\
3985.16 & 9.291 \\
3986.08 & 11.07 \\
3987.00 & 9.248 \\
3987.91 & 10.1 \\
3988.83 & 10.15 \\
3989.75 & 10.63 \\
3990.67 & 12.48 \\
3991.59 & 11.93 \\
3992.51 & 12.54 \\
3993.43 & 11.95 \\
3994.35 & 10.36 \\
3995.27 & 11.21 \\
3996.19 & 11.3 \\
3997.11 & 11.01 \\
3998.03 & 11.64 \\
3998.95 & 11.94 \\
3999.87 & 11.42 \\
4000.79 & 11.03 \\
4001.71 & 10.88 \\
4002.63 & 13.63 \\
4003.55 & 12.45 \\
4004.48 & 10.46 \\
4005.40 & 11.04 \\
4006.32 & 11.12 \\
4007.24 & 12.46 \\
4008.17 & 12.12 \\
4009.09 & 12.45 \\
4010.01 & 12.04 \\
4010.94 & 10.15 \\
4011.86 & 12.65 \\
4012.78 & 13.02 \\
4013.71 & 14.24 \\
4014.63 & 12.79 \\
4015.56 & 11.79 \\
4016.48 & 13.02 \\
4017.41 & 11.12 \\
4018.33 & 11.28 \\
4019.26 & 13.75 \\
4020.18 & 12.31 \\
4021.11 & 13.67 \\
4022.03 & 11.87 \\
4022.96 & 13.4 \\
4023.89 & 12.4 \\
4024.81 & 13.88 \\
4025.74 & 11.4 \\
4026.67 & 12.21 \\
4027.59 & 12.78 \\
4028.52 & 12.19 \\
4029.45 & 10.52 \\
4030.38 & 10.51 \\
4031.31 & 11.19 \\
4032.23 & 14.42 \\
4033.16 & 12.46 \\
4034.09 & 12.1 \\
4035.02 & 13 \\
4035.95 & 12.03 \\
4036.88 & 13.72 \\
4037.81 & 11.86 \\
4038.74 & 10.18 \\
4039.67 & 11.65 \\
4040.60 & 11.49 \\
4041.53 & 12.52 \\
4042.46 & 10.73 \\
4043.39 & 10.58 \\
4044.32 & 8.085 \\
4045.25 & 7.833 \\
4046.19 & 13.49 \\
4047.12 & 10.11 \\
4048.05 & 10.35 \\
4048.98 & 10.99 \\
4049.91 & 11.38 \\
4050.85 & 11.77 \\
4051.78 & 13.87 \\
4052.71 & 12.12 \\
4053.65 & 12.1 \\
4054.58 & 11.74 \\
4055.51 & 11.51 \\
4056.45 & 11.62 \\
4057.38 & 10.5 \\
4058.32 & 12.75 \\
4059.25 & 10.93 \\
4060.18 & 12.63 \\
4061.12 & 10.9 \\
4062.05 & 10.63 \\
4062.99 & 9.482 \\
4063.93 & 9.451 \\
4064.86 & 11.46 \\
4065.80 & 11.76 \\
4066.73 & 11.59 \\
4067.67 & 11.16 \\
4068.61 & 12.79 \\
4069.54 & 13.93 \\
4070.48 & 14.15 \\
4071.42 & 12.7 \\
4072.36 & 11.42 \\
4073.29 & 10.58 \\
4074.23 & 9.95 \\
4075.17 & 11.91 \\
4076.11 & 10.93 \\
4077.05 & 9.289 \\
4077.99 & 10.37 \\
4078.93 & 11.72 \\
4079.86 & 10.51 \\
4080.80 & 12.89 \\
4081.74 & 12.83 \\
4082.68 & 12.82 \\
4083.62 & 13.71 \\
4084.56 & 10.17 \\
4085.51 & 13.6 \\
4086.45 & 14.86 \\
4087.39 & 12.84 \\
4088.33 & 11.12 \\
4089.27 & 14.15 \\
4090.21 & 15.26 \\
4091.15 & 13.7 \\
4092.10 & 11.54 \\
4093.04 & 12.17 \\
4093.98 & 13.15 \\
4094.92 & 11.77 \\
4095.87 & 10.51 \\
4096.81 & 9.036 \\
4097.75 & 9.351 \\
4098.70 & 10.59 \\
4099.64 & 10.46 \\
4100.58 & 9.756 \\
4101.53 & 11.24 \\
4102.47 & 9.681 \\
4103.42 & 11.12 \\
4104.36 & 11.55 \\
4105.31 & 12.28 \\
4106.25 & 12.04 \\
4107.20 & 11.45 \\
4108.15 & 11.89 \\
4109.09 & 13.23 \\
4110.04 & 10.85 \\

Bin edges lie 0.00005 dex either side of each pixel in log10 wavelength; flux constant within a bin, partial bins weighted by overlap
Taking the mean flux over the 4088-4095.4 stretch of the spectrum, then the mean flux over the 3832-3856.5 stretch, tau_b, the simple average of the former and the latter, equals 9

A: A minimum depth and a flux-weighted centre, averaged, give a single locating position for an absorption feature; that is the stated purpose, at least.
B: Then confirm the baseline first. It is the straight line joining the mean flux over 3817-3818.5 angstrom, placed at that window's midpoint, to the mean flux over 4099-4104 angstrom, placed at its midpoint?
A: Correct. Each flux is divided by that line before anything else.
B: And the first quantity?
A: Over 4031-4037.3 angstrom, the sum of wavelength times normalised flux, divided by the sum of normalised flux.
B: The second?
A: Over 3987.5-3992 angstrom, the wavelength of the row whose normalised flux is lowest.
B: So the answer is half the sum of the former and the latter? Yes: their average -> 4011.0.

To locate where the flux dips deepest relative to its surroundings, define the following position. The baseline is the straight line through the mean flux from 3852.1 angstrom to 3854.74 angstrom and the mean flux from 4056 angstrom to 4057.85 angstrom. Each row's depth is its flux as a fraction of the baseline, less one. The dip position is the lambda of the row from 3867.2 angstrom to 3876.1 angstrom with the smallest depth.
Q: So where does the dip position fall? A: 3874.77 angstrom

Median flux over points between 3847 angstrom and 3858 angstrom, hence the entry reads 6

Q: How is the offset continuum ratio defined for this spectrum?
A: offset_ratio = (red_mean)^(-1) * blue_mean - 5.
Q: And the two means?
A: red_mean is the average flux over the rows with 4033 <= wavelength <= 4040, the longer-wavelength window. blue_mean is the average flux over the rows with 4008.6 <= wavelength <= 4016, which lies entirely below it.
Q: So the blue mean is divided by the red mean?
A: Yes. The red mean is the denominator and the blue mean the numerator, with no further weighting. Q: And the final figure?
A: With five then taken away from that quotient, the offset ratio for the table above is -3.98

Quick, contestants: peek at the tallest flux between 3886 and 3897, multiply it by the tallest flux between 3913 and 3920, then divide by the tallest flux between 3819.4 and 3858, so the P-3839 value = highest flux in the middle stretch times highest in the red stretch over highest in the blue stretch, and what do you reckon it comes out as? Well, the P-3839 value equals 10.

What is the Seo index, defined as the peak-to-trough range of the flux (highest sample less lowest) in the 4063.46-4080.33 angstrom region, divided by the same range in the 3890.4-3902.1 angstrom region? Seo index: 1.6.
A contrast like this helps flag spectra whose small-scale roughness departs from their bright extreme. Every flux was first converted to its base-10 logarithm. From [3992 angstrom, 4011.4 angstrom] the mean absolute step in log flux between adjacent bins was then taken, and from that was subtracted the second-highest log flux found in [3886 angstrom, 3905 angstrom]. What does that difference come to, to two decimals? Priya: -0.90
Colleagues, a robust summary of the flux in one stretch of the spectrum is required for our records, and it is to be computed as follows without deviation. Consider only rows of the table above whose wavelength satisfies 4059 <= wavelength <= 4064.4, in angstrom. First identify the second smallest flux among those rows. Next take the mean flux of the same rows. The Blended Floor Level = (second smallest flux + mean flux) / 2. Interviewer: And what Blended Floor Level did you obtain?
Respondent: 10.1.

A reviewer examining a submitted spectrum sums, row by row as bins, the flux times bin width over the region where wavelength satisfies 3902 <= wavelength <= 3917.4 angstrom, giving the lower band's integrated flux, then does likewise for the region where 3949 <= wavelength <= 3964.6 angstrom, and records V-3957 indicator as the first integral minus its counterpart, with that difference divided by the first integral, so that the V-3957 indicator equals 0.00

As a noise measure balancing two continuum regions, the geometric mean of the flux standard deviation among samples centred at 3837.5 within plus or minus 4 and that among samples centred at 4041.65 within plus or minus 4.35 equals 1.0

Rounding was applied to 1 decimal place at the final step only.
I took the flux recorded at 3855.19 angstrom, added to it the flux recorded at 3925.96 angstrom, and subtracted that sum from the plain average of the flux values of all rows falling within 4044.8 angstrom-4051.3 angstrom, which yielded 1.4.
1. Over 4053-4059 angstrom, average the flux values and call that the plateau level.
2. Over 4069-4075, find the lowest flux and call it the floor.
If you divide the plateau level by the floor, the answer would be 1.2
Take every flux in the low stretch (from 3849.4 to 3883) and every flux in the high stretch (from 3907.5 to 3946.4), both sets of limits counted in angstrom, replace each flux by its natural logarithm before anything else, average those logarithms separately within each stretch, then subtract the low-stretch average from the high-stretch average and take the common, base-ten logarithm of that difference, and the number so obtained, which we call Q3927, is -1.5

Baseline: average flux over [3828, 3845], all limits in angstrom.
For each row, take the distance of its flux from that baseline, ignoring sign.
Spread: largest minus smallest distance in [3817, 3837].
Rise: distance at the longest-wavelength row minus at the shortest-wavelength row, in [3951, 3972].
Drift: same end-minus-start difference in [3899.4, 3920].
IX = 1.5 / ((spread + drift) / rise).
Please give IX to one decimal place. -1.8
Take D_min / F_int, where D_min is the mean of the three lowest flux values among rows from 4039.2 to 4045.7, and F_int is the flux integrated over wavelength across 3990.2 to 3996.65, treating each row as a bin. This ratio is 0.117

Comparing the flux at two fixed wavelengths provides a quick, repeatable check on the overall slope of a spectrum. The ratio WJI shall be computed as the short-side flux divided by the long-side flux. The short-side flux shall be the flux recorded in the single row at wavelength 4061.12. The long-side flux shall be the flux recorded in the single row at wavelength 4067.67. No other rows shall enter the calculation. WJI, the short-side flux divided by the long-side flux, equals 1.0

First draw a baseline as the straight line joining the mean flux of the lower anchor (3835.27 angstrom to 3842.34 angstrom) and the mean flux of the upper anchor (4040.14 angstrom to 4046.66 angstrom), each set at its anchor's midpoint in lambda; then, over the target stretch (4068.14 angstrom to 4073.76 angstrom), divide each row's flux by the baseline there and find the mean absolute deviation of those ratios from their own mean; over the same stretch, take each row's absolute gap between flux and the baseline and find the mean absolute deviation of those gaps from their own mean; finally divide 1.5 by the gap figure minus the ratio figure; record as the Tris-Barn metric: 2.5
